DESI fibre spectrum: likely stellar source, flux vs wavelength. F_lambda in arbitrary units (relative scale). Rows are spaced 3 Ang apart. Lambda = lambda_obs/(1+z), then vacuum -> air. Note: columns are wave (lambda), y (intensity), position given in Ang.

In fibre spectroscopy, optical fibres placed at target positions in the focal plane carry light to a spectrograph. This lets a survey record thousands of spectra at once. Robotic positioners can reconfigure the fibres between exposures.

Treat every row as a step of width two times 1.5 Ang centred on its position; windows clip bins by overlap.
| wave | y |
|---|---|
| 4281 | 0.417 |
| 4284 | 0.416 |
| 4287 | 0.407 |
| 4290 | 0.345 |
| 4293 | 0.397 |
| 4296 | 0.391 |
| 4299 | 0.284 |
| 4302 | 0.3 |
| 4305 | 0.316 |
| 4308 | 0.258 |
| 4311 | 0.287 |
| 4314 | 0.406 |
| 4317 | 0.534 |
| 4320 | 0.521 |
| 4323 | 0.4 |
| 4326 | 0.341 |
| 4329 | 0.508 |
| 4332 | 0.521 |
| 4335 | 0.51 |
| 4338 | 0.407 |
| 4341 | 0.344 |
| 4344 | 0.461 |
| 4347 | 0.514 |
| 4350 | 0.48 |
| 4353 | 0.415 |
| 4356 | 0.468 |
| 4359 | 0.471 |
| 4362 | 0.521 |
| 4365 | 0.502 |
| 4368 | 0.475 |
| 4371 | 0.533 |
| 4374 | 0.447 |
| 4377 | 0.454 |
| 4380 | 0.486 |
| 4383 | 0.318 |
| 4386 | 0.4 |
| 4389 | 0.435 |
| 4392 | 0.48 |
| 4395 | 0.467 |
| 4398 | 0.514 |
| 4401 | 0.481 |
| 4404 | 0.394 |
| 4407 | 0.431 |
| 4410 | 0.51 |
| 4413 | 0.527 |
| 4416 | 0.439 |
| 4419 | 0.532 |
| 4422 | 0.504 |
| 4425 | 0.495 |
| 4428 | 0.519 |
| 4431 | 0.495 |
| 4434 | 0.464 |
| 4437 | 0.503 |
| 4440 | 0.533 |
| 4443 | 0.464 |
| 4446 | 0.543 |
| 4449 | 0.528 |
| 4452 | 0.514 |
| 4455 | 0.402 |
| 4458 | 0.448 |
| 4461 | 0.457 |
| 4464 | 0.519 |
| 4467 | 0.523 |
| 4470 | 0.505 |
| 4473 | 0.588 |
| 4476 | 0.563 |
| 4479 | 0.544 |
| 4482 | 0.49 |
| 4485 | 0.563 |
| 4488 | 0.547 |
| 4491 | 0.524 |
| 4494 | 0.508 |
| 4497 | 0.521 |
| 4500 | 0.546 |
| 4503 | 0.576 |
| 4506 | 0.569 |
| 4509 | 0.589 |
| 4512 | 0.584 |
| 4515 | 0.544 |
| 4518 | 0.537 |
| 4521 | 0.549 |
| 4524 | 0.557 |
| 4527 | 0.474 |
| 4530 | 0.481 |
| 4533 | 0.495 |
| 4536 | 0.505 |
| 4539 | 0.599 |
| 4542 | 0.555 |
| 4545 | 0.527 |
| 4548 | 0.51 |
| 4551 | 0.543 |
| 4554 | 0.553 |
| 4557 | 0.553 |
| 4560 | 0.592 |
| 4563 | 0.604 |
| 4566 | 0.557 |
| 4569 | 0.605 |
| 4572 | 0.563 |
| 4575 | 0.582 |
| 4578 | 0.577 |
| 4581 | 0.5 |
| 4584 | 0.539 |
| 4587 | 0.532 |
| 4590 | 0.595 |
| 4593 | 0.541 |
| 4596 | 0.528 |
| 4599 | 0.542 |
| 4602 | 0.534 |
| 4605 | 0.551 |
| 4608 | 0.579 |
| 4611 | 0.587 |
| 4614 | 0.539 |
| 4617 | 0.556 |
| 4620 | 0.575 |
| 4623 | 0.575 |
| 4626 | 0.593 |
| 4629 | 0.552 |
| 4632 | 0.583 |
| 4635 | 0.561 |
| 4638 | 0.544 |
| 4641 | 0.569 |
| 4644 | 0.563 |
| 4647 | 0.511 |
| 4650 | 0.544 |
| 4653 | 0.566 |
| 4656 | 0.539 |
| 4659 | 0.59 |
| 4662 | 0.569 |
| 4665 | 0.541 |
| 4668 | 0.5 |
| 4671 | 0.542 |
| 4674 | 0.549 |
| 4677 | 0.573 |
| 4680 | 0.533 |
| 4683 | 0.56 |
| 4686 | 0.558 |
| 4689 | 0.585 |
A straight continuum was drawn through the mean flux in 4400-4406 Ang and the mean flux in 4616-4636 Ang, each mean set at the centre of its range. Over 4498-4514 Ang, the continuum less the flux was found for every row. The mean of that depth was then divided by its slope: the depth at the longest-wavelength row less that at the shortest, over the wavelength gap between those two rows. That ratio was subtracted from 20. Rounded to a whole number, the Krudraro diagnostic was -9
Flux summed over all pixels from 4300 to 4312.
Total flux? 1.2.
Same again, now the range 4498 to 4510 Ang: 2.3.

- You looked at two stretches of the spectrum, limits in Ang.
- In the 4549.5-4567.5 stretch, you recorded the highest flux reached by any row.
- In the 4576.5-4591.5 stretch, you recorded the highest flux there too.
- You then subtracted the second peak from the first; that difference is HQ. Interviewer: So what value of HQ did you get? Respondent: 0.01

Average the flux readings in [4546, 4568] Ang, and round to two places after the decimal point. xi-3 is 0.56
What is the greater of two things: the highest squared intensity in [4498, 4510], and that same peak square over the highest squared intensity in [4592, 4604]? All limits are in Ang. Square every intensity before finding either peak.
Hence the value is 1.18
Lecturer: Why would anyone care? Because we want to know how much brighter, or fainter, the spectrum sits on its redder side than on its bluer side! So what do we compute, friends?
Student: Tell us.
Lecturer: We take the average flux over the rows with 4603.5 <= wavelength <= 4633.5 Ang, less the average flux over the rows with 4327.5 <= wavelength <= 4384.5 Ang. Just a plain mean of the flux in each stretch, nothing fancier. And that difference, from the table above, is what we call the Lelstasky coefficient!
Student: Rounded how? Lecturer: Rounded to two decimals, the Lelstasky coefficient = 0.10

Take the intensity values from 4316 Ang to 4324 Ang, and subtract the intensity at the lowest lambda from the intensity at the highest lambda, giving -0.13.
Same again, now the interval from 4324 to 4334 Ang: 0.18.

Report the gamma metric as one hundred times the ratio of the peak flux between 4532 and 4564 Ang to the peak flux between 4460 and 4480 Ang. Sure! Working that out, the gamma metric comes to 103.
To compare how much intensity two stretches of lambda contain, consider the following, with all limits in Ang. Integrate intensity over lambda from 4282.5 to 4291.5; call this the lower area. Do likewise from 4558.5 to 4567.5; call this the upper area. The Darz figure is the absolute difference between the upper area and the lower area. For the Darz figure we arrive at 1.8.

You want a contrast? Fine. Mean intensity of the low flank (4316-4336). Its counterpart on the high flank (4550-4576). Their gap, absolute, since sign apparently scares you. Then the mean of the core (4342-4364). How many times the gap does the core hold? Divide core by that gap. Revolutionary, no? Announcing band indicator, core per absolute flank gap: 5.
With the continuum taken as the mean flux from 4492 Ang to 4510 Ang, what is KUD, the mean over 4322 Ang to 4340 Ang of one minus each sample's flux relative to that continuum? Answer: 0.188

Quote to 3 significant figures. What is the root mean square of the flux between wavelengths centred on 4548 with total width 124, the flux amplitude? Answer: 0.549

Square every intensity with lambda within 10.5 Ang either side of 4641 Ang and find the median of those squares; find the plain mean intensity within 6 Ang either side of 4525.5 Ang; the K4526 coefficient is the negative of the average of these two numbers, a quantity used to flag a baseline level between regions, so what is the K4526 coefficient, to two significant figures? -0.41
